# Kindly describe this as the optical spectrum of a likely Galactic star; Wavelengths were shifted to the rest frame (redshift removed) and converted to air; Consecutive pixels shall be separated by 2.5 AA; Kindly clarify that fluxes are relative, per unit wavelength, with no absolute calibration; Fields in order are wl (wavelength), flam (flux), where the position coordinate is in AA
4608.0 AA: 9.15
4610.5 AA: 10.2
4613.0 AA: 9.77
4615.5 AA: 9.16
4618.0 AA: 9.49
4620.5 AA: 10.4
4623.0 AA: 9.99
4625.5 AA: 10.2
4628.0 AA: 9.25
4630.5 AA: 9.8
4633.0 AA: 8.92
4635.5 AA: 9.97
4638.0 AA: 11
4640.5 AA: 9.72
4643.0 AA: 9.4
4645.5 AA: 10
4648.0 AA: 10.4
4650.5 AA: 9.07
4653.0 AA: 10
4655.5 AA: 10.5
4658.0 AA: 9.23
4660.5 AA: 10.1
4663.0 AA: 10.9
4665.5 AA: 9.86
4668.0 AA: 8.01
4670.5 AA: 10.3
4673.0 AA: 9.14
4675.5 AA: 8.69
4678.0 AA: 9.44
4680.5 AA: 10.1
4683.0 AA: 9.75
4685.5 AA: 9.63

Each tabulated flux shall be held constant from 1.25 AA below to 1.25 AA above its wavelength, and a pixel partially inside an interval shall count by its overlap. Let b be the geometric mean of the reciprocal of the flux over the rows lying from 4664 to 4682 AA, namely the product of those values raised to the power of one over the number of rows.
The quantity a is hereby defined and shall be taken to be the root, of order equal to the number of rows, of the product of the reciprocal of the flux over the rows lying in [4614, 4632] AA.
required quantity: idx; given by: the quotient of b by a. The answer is 1.04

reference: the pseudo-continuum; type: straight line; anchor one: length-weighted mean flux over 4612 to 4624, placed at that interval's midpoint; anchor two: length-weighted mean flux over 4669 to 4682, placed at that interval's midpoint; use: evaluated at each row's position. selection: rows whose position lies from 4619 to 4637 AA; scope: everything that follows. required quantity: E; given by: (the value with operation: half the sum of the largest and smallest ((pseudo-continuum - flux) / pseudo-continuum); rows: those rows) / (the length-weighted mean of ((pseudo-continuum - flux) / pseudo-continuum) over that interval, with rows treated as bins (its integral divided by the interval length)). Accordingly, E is -0.7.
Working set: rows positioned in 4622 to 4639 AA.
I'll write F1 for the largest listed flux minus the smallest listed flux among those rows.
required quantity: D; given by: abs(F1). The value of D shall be 2.1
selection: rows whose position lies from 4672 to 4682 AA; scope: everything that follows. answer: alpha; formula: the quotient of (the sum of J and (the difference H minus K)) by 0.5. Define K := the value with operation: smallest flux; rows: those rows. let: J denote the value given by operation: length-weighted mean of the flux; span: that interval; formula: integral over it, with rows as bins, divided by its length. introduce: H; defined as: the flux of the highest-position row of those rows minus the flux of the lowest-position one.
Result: 3.3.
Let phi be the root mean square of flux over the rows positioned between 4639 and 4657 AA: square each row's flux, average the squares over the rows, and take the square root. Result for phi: 9.88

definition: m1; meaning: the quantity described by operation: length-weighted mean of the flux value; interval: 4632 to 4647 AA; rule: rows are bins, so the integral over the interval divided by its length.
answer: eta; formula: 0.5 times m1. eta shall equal 4.93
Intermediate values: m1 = 9.9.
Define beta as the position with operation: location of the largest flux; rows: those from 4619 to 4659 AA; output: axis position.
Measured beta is 4638.0 AA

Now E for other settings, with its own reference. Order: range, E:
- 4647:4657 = 0.5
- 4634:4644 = 1.6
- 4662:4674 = -1.2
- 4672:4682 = 0.7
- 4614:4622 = -0.4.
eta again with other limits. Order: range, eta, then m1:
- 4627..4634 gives 4.67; 9.3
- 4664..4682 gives 4.69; 9.4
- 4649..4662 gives 4.91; 9.8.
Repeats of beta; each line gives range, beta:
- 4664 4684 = 4670.5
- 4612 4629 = 4620.5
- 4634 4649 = 4638.0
